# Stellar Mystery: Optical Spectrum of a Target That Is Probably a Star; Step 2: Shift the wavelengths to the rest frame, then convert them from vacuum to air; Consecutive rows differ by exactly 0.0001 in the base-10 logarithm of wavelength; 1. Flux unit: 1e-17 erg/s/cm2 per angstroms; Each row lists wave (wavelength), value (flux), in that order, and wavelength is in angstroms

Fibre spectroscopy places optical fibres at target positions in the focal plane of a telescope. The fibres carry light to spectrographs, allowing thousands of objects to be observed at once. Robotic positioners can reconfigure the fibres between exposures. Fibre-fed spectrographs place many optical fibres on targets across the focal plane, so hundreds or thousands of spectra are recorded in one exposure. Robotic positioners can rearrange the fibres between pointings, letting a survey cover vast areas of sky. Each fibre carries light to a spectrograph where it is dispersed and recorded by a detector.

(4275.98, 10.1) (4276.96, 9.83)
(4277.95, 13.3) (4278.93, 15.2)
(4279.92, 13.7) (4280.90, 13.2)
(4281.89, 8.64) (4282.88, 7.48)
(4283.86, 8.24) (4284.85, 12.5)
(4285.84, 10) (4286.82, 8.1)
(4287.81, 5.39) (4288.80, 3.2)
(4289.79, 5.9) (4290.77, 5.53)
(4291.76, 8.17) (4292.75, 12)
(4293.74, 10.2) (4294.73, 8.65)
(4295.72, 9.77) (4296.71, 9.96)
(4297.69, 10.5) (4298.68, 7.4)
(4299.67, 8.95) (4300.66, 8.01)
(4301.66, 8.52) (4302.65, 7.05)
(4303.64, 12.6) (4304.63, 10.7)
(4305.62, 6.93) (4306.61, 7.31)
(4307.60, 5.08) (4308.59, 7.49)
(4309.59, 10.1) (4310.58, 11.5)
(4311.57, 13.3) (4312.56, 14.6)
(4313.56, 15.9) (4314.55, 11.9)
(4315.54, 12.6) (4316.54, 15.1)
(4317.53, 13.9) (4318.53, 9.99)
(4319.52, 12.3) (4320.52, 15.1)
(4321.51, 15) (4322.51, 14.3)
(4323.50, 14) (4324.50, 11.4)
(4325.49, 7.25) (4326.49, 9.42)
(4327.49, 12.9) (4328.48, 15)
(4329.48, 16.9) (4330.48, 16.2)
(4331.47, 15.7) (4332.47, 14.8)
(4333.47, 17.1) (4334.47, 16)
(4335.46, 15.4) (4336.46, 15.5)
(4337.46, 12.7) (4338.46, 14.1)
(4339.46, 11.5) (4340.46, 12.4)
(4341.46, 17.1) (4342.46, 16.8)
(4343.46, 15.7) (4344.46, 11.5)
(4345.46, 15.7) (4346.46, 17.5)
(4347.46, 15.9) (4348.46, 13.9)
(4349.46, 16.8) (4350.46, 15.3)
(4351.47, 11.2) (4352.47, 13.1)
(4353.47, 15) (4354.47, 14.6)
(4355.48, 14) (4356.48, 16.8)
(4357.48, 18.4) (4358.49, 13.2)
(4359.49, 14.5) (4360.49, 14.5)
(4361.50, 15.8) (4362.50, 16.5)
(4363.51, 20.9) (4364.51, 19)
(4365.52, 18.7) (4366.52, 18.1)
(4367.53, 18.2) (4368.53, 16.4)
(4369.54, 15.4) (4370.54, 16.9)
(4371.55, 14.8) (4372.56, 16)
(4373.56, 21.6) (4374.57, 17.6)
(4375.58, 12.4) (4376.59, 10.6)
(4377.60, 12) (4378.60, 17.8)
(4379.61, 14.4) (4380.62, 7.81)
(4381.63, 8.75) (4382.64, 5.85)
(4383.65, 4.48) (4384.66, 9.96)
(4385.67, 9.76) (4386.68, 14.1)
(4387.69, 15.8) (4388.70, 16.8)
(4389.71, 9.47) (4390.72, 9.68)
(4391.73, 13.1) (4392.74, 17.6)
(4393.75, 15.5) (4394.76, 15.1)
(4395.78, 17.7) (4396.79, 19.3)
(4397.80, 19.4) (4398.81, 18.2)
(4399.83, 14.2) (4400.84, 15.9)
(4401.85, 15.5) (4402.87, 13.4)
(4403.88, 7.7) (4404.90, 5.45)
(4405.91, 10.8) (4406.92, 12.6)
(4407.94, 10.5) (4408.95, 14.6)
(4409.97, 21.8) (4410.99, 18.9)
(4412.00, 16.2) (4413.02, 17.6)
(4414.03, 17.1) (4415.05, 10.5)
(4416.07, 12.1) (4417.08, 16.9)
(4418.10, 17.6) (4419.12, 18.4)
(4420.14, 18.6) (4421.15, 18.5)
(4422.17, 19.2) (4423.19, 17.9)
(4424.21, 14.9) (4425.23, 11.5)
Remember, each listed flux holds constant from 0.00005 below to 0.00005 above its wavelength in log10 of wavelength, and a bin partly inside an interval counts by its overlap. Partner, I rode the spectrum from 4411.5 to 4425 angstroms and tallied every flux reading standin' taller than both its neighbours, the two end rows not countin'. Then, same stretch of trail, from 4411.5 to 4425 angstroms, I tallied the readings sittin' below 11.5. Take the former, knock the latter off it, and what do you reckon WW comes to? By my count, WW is 2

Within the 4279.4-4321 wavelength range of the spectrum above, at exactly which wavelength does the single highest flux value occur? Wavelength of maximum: 4313.56 angstroms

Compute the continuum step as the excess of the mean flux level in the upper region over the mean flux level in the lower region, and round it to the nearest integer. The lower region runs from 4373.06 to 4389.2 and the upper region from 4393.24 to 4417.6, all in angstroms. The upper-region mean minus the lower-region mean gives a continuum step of 2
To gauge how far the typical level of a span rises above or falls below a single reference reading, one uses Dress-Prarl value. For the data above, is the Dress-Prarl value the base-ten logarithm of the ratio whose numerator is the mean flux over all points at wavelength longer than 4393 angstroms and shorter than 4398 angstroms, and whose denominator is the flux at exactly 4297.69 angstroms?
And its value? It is 0.22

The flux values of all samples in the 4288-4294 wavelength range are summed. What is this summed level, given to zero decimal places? 45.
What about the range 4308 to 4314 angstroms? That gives 73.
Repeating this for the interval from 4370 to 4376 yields 99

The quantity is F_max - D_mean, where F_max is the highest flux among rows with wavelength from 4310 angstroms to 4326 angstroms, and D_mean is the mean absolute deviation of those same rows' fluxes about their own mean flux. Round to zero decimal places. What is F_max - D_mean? 14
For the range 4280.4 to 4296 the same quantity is 11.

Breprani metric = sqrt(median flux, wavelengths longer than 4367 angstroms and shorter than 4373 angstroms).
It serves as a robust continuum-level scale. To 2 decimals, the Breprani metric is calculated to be 4.02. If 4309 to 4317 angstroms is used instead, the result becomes 3.60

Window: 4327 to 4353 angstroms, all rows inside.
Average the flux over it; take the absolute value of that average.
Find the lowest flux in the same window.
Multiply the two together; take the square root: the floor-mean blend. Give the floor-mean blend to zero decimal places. 13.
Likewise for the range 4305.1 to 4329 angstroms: 8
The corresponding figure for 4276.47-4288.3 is 8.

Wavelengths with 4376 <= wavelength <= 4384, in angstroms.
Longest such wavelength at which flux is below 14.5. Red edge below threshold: 4383.65 angstroms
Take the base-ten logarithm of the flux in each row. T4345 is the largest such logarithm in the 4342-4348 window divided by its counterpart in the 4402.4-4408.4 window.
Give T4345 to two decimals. 1.10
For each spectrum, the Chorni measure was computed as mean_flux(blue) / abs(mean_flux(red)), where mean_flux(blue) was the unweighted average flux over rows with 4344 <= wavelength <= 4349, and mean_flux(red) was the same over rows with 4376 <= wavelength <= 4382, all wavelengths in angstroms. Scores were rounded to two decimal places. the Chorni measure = 1.25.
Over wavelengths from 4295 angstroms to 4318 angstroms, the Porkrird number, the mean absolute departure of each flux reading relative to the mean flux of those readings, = 2.5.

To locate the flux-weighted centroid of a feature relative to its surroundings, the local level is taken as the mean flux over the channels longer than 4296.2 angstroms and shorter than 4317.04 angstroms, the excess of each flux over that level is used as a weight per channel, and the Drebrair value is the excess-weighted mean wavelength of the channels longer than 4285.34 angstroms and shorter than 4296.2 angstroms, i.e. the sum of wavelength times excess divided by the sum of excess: 4289.4 angstroms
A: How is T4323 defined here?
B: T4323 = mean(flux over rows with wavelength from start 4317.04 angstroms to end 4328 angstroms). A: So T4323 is 12.3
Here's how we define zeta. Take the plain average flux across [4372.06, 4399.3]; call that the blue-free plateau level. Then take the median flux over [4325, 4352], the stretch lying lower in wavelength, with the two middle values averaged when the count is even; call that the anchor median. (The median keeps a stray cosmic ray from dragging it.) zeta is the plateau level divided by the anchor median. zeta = 0.89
